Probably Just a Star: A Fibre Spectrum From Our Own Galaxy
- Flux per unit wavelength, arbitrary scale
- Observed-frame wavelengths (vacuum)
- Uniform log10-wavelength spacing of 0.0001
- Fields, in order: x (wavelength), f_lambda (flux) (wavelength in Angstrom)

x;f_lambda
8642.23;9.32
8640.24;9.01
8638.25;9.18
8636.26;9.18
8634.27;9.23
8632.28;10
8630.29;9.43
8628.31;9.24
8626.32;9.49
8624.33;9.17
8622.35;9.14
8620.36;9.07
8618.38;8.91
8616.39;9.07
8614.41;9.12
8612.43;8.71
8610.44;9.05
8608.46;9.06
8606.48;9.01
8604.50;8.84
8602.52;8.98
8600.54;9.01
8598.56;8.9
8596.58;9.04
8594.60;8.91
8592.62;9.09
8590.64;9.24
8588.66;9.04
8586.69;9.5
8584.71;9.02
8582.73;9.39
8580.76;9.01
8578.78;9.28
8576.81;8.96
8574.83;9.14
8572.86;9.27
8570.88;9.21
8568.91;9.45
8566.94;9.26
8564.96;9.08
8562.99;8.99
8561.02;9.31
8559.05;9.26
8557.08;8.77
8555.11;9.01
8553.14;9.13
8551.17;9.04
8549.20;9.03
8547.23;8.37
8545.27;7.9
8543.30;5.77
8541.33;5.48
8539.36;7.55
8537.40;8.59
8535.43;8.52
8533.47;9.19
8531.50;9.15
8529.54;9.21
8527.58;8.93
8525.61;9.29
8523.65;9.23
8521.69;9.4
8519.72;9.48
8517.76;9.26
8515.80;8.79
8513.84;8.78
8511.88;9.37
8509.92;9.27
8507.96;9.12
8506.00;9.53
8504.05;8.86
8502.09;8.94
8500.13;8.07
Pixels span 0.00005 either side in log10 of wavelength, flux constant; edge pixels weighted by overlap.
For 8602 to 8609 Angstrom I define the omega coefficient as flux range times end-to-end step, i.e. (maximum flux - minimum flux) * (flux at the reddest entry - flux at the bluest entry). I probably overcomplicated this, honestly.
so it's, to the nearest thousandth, 0.018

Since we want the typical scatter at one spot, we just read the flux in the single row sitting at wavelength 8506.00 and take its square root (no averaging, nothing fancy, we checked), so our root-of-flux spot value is 3.09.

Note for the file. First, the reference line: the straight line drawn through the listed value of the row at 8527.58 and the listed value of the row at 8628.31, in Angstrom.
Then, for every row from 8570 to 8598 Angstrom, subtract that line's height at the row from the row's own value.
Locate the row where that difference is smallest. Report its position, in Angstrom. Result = 8594.60 Angstrom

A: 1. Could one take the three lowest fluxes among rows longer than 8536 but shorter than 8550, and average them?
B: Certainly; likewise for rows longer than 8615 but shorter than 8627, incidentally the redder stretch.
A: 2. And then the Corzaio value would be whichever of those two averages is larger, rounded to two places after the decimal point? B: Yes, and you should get 9.02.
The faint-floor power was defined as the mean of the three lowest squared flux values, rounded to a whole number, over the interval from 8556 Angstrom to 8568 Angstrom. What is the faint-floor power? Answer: 80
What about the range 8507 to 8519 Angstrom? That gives 79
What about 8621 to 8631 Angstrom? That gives 84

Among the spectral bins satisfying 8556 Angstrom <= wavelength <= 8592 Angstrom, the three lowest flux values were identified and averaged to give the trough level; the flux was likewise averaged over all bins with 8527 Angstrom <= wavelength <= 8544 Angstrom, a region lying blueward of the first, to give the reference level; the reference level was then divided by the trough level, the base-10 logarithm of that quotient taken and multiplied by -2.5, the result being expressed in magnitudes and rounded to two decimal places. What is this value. 0.11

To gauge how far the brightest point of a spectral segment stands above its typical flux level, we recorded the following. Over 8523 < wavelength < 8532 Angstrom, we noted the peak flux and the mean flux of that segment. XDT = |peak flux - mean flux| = 0.13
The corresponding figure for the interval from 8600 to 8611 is 0.07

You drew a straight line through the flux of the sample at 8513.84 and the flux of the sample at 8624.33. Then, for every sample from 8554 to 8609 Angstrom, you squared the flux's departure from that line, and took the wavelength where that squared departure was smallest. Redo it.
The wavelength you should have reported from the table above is 8588.66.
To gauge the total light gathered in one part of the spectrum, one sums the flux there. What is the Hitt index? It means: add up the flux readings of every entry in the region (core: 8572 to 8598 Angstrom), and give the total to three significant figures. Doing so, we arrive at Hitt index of 119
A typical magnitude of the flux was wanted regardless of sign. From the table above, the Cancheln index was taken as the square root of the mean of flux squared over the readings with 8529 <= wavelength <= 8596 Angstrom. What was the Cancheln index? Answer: 8.84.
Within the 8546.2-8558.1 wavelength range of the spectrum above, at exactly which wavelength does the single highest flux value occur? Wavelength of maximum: 8553.14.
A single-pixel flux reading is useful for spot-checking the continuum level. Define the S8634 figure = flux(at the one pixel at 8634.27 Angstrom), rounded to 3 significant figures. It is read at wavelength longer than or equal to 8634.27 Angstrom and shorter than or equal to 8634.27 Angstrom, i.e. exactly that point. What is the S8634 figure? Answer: 9.23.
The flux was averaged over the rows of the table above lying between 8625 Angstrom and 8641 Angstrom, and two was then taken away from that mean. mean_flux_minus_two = 7.3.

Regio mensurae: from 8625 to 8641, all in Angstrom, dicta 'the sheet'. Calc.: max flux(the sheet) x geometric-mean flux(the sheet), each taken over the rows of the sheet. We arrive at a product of 93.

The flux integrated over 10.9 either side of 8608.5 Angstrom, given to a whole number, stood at 196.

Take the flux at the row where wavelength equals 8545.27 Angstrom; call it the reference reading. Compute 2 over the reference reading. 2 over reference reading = 0.253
